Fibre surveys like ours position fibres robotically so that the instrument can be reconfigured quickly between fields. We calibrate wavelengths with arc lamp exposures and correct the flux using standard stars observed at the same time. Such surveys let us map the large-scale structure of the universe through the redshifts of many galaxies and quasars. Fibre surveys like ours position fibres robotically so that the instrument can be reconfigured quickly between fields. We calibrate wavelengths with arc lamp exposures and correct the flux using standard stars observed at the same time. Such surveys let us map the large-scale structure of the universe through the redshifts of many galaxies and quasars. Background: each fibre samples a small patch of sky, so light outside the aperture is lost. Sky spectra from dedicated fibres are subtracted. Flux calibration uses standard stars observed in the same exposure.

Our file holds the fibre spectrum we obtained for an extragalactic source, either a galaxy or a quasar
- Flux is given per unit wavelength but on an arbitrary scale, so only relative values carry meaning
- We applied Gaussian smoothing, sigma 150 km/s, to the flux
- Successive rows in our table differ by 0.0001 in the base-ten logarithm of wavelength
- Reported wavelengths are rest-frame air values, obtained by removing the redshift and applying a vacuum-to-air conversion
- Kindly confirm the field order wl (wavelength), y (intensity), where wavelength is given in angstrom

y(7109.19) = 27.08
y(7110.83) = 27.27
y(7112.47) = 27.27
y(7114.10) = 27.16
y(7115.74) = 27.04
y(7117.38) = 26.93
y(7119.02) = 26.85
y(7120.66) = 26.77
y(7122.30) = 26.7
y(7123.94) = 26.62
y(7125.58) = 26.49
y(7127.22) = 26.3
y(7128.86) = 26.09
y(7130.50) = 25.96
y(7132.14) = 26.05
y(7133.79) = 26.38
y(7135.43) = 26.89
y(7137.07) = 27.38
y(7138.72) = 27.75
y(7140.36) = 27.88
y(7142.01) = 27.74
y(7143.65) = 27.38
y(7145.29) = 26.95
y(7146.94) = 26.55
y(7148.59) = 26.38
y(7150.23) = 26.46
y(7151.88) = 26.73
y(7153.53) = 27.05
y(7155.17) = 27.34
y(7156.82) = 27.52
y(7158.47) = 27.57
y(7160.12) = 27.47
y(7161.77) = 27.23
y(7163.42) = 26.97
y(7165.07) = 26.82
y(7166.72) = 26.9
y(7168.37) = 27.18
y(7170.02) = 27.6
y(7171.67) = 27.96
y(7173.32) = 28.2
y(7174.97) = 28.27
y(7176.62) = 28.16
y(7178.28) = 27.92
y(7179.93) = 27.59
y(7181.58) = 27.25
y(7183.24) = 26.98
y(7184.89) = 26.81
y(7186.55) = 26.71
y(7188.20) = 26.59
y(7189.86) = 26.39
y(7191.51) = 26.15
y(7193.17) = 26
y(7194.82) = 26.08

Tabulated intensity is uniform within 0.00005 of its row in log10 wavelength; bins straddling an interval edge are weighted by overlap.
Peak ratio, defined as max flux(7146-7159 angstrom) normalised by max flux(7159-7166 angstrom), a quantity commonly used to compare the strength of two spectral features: 1.00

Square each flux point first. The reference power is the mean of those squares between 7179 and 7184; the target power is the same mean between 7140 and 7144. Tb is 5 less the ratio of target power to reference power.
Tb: 3.97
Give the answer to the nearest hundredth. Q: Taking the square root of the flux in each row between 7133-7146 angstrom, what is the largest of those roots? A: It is 5.28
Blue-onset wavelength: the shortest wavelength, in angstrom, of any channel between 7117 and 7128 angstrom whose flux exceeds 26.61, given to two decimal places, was 7117.38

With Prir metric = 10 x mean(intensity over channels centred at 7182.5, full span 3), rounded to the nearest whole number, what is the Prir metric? 271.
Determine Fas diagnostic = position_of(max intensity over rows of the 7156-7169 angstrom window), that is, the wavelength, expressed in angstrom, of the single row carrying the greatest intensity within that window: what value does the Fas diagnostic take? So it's 7158.47 angstrom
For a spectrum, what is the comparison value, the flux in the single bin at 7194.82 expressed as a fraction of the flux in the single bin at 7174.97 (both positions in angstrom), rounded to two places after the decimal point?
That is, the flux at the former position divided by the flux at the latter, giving 0.92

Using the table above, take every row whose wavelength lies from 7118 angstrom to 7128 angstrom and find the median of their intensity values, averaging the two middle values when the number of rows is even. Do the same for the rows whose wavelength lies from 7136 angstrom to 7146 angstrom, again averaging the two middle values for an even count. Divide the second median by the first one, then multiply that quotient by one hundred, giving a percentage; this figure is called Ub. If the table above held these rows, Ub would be 103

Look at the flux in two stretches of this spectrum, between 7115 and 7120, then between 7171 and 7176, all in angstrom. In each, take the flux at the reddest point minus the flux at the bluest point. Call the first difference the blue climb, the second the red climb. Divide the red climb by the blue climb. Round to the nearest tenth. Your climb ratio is -1.6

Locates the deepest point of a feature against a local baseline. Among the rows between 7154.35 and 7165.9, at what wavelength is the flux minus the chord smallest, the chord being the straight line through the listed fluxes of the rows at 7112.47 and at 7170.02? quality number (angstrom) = 7165.07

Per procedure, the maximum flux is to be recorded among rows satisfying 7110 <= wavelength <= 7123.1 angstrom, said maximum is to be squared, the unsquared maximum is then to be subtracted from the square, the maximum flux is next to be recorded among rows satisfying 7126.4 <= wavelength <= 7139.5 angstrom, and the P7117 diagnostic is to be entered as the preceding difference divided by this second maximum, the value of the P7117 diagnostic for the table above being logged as 25.8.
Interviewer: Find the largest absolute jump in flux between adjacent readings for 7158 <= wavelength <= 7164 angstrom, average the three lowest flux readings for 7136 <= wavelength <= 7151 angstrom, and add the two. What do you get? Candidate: 26.7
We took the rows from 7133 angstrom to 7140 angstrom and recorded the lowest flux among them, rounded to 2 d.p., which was 26.38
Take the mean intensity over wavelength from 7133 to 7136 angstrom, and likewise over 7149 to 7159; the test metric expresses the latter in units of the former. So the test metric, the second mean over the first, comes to 1.02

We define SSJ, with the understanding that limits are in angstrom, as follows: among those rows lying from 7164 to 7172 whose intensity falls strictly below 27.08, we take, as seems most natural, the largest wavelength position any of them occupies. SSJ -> 7166.72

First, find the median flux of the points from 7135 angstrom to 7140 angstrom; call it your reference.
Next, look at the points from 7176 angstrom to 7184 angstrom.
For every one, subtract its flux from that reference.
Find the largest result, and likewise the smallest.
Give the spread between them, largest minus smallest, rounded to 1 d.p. 1.2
